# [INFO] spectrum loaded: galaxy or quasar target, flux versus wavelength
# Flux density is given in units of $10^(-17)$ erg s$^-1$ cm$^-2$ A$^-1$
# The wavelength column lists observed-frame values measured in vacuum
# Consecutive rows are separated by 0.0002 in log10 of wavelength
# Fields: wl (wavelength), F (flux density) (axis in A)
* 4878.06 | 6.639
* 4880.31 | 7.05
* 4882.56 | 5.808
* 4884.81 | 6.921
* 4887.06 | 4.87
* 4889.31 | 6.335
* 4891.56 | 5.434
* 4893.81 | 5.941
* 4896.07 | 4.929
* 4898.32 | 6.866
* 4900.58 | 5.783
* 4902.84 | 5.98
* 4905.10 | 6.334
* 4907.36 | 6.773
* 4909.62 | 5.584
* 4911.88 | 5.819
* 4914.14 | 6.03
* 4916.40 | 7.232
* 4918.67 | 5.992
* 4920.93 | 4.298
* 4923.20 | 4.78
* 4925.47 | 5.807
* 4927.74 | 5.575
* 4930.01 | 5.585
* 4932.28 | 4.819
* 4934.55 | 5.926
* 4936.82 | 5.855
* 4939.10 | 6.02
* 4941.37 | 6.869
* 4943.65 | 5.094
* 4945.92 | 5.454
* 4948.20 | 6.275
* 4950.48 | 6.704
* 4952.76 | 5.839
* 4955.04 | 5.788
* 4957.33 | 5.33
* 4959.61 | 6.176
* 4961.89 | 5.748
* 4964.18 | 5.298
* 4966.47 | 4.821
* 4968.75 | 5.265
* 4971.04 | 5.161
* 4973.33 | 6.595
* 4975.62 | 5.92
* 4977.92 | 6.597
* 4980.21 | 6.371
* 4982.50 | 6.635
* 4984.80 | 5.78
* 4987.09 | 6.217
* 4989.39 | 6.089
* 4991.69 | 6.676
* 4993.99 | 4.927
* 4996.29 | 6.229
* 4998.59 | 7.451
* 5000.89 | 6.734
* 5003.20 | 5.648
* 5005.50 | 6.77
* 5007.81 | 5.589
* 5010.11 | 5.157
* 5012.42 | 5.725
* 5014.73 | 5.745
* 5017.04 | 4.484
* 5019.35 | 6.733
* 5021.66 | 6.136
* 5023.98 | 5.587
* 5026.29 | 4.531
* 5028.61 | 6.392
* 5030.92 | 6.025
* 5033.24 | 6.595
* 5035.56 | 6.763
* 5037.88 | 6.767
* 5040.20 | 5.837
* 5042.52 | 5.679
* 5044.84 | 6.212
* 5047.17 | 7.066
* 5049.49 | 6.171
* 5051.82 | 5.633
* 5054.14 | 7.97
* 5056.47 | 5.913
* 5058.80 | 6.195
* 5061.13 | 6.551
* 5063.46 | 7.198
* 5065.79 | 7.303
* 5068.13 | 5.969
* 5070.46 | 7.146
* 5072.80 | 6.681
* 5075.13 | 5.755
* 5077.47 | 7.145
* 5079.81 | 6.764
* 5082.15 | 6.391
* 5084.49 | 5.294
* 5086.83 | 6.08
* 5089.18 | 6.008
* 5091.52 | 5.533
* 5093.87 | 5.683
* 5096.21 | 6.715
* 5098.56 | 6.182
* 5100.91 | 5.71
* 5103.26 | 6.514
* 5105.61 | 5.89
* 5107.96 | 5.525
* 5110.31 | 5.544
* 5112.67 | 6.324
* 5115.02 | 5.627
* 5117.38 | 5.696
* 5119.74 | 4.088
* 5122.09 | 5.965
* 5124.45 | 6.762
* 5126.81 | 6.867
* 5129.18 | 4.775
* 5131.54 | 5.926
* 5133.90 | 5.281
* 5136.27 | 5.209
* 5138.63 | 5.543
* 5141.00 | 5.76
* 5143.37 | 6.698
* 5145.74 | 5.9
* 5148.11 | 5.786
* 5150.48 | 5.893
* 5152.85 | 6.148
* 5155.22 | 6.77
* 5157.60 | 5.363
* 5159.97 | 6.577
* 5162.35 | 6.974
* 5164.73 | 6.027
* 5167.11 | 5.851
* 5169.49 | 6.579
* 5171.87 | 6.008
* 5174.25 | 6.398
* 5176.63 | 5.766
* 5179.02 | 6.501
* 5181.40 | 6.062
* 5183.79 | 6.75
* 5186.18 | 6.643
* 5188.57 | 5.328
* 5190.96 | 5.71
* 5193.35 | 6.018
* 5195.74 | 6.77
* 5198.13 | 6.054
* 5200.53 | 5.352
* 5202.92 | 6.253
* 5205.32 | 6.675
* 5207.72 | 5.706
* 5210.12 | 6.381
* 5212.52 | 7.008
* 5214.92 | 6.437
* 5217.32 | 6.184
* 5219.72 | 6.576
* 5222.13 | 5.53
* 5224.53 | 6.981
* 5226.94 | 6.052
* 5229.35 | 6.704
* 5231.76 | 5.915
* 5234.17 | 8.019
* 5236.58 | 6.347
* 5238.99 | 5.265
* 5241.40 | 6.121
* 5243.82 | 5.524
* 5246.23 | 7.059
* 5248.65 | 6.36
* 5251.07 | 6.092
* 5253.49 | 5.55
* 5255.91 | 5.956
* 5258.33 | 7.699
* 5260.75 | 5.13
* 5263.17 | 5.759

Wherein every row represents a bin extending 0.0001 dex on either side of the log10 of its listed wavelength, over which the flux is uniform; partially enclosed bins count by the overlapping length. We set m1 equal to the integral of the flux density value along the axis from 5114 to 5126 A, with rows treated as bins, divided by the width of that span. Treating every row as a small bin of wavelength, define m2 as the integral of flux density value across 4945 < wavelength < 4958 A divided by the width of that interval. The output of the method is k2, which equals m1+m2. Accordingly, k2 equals 11.6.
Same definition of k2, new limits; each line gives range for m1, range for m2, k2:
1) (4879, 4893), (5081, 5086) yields 11.9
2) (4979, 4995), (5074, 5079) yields 12.6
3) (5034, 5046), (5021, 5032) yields 12.0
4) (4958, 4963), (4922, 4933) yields 11.2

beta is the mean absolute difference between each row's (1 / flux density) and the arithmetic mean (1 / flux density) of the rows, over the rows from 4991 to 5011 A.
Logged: 0.0198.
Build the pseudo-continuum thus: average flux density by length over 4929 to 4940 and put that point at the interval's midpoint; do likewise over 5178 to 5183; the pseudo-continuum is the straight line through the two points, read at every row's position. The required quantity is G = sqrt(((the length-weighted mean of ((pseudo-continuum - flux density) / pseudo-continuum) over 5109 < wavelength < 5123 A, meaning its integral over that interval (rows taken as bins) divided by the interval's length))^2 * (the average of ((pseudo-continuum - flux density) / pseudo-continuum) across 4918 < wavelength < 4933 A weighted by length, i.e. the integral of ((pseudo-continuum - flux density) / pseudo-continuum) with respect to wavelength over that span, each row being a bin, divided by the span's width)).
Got 0.025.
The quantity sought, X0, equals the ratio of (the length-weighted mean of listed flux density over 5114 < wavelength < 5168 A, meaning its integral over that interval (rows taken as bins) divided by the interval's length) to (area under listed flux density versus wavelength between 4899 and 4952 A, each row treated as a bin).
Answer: 0.0190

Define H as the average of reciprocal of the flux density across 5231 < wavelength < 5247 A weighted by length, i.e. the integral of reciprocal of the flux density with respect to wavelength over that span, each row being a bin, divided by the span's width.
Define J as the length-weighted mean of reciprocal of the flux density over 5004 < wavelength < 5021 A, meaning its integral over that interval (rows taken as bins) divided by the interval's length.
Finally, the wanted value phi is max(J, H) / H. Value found 1.10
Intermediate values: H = 0.161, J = 0.177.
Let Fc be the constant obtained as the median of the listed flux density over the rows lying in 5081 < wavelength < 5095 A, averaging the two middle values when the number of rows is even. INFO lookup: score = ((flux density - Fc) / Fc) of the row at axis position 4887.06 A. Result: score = -0.17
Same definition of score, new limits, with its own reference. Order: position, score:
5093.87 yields -0.03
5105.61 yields 0.01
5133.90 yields -0.10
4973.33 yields 0.13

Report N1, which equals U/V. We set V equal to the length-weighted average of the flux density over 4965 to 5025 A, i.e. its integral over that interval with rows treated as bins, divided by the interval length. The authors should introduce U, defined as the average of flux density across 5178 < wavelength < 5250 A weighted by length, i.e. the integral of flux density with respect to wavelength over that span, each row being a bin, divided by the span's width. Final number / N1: 1.05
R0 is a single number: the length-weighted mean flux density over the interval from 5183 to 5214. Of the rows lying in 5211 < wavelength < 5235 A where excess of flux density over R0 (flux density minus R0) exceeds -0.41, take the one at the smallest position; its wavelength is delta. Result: 5212.52 A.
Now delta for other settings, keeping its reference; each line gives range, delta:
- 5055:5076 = 5056.47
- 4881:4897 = 4882.56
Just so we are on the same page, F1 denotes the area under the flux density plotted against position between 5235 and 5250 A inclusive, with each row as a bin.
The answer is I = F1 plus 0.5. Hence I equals 93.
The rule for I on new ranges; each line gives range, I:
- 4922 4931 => 49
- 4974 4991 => 107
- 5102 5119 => 100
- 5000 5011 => 66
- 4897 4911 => 87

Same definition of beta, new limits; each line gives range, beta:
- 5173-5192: 0.0116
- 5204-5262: 0.0139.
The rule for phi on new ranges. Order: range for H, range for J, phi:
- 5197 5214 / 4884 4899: 1.07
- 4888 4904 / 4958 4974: 1.06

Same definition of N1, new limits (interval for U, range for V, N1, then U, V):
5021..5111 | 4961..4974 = 1.15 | 6.24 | 5.43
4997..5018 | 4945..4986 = 1.01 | 5.94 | 5.88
